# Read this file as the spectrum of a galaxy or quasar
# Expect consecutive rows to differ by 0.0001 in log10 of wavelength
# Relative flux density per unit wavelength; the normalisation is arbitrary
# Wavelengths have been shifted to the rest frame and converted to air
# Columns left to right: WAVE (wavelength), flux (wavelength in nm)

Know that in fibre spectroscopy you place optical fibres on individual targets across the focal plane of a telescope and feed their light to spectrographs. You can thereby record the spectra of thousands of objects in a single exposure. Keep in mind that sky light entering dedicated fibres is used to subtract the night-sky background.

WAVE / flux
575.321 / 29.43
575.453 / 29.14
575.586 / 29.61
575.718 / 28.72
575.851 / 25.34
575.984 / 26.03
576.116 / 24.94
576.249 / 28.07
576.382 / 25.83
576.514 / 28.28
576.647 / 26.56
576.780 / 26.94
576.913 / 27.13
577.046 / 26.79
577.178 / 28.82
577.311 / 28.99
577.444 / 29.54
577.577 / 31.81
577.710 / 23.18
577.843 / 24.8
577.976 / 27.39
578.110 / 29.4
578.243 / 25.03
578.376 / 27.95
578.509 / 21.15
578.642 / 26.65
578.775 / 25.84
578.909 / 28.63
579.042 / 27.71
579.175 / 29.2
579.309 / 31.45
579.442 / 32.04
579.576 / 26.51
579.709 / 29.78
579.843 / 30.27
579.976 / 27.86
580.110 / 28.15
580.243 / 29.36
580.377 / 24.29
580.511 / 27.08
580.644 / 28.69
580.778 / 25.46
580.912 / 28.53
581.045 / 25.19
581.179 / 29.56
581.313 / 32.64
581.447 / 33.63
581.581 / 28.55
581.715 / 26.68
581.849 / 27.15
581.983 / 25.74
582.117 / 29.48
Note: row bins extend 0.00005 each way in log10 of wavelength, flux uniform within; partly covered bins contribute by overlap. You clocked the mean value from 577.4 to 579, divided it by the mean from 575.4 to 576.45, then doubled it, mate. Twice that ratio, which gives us 1.97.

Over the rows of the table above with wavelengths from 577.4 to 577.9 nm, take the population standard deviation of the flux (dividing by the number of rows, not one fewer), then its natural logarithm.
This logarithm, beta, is 1.2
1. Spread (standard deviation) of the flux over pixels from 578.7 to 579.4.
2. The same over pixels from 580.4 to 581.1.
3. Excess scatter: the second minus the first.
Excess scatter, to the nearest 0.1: -0.4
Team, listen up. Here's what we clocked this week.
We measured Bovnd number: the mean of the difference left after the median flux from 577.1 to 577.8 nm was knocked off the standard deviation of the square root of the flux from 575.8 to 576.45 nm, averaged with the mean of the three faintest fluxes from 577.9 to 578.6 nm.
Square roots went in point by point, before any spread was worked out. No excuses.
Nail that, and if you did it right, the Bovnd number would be -2.2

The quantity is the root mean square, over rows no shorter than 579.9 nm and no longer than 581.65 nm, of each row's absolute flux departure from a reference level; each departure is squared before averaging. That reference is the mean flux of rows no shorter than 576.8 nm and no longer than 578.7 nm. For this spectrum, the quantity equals 2.9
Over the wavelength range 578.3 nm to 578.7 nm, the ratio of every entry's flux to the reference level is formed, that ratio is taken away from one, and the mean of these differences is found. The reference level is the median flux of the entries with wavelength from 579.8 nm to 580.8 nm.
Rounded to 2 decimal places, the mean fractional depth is 0.10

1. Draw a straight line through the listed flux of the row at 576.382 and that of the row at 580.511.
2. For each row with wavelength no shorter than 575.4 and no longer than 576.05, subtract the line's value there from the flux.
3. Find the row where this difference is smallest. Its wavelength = 575.851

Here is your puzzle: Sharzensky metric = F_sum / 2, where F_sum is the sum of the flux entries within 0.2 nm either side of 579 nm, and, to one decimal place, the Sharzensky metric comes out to 42.8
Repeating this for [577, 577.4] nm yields 42.3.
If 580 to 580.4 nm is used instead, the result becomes 40.9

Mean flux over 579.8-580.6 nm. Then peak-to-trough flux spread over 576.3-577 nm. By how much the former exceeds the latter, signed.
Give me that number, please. 25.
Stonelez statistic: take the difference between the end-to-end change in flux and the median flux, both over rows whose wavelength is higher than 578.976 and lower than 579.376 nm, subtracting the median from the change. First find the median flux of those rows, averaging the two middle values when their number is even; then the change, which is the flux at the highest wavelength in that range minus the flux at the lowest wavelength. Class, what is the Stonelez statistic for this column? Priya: -25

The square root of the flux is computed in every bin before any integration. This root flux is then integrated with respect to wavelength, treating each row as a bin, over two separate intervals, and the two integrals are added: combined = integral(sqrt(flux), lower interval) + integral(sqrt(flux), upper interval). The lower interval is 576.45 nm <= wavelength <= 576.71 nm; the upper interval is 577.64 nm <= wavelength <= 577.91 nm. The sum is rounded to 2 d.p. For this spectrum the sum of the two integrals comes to 2.69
